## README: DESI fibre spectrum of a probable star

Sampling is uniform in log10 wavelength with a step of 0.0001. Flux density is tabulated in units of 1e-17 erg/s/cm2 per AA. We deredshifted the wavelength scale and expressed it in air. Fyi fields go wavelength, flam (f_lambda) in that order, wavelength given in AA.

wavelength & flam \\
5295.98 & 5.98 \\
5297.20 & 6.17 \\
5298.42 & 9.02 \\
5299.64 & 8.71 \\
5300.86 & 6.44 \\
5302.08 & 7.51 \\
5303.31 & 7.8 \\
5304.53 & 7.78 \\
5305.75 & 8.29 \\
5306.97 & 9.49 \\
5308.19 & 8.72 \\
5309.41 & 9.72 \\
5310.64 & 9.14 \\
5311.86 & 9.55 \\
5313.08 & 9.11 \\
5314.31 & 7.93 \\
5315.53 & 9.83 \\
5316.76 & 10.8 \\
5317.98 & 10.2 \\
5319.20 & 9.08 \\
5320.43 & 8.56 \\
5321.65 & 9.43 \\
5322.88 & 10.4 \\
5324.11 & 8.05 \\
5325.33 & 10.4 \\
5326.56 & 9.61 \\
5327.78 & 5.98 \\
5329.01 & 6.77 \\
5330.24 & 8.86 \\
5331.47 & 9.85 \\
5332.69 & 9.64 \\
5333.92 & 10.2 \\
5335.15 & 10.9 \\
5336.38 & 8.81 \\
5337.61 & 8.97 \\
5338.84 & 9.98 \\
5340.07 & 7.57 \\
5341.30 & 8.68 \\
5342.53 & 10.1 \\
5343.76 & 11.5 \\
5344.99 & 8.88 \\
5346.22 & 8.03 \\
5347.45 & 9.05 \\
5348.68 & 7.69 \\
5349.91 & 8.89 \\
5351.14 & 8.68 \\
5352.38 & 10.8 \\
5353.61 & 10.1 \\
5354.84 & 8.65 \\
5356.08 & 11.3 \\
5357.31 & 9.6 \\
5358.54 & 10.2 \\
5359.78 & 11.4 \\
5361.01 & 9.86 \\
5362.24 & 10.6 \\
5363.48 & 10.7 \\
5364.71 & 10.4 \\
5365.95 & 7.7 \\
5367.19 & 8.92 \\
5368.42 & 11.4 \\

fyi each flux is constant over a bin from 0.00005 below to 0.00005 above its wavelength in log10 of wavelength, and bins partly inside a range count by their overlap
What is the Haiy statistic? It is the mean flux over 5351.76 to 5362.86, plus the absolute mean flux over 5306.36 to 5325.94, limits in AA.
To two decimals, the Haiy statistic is 19.68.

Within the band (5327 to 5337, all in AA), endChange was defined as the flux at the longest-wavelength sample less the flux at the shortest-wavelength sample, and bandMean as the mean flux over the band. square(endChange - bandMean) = 37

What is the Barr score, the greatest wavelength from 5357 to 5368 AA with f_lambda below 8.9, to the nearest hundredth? 5365.95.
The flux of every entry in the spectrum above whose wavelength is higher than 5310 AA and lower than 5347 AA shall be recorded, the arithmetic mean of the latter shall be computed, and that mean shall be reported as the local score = 9.23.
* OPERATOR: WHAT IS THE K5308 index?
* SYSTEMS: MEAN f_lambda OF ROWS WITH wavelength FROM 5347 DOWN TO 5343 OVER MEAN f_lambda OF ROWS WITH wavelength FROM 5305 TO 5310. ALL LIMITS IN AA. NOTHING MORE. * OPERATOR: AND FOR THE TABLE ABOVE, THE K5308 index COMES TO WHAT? 1.05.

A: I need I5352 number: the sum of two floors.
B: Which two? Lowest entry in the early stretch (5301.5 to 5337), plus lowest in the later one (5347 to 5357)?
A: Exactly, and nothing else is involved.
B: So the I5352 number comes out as 13.67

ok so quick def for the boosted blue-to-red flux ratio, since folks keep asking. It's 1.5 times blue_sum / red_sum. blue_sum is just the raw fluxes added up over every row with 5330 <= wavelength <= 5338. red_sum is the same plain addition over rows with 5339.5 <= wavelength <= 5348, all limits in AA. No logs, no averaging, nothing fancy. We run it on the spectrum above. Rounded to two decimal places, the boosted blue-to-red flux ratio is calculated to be 1.58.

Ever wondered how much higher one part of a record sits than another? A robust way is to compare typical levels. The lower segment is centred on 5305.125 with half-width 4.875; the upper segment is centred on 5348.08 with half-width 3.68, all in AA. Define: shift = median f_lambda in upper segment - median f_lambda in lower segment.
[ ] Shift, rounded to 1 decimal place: 0.7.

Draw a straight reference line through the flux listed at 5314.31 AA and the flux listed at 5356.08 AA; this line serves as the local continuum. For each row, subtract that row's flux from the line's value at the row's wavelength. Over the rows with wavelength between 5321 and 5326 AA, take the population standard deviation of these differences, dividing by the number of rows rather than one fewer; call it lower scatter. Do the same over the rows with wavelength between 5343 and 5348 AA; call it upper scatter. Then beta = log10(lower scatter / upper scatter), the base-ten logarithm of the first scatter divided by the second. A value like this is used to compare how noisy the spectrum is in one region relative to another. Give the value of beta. -0.154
